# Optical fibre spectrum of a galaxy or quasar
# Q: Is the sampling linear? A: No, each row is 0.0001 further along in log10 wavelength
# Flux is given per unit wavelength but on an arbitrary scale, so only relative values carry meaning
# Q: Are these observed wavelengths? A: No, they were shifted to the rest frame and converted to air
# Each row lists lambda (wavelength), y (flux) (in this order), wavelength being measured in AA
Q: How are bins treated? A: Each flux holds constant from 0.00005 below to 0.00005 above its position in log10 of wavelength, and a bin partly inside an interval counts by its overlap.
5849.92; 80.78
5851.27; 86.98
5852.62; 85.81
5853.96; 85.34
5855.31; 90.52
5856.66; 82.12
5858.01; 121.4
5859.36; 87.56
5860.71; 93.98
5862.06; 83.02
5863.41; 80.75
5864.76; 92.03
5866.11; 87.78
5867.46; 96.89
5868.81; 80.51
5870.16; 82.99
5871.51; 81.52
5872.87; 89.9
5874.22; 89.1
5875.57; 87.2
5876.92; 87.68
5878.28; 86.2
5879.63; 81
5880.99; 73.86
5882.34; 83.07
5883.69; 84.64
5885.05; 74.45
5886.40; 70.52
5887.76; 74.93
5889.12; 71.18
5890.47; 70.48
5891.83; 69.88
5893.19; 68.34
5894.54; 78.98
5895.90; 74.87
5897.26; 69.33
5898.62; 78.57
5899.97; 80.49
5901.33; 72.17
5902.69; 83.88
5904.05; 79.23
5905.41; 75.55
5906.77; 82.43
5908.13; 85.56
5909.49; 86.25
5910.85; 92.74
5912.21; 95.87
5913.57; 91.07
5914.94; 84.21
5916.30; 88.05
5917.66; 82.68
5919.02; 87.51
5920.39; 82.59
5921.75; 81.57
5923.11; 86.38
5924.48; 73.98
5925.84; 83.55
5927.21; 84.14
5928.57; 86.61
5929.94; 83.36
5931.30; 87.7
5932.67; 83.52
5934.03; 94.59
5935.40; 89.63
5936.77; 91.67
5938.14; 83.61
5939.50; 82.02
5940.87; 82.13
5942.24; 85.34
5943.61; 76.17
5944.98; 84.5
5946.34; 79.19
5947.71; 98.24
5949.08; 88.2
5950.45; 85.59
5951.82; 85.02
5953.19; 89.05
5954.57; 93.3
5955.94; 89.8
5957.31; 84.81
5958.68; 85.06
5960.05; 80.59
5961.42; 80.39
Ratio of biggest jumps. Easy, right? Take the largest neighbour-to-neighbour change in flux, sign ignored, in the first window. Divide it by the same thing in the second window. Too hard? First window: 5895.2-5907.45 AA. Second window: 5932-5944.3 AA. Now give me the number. 1.1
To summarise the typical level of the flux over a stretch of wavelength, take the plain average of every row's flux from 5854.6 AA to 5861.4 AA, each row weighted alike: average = 95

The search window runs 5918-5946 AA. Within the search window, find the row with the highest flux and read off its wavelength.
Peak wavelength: 5934.03 AA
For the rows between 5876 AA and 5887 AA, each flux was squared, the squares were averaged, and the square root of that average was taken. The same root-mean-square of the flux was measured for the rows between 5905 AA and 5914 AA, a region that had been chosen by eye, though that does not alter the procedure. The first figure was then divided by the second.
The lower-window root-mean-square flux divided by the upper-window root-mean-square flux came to 0.92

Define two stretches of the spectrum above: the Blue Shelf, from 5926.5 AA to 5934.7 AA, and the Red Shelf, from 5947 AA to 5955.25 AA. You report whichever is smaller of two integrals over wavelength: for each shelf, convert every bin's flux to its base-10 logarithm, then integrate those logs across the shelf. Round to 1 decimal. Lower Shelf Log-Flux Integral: 15.9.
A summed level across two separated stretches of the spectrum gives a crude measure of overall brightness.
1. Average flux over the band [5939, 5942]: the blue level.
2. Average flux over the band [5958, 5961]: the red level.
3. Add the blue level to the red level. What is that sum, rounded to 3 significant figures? 165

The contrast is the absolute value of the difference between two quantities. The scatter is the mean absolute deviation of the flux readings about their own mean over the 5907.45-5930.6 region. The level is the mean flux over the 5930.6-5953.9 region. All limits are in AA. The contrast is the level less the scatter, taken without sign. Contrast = 82.8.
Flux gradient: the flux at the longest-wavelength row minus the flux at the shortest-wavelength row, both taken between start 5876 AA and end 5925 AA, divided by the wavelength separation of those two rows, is -0.3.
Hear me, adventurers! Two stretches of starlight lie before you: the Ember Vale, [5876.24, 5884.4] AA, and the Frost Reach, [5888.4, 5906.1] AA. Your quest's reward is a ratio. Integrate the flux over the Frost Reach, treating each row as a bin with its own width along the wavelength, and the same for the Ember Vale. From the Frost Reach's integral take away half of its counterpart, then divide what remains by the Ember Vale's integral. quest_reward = 1.5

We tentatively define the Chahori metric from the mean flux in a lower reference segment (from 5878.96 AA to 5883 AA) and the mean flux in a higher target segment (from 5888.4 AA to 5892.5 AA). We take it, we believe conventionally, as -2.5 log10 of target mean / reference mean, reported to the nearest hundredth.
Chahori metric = 0.13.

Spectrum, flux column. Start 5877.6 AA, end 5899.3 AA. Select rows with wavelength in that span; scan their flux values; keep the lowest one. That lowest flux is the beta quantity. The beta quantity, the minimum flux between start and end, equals 68.34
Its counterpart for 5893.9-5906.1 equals 69.33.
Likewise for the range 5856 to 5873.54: 80.51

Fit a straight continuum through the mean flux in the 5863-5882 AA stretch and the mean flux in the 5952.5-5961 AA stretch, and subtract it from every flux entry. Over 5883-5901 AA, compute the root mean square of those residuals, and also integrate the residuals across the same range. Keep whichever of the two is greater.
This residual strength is 12.5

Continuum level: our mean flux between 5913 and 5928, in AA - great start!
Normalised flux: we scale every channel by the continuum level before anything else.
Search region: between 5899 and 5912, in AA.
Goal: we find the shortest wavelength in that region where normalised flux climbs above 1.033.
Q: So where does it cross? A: 5910.85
